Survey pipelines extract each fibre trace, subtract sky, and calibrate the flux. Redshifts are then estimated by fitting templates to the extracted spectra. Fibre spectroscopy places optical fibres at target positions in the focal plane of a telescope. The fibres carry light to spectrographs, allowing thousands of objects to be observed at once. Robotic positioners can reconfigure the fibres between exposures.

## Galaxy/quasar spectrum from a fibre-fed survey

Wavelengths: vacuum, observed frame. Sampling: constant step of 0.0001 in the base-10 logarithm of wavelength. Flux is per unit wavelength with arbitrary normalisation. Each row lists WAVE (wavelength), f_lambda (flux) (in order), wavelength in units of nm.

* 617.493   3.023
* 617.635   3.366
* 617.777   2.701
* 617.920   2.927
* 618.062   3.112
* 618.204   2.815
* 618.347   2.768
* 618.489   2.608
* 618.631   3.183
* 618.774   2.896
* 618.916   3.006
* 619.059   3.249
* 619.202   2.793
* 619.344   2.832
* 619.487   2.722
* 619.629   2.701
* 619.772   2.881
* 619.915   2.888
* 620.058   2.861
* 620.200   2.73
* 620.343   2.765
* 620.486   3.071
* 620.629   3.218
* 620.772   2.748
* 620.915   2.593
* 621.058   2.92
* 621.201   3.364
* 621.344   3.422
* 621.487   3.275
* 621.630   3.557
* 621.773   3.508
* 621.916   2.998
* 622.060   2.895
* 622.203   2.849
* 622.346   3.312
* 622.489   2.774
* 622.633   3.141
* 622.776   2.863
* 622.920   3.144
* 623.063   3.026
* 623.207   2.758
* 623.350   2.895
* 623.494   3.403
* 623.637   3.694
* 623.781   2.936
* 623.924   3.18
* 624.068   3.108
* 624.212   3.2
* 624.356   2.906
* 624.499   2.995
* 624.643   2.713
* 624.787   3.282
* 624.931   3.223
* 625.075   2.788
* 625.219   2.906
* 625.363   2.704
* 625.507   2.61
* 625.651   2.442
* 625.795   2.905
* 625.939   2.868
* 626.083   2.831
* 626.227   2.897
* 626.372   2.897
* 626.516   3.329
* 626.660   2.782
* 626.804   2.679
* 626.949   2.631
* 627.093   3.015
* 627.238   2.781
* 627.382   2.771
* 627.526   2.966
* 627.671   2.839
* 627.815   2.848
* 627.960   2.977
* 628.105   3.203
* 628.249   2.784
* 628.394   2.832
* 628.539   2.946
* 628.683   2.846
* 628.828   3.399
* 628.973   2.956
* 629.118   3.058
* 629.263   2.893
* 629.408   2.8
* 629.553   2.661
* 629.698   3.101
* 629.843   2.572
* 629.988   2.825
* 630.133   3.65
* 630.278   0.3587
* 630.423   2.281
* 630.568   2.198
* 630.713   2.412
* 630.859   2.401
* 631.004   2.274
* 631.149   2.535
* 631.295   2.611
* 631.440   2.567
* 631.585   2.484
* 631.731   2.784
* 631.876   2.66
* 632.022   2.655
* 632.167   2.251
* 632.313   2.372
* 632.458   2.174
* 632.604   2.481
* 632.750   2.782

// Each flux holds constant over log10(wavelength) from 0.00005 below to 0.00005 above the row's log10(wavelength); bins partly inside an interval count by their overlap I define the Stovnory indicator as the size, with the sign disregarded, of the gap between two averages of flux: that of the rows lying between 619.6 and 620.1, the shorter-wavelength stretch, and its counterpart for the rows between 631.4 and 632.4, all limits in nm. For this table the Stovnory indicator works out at 0.3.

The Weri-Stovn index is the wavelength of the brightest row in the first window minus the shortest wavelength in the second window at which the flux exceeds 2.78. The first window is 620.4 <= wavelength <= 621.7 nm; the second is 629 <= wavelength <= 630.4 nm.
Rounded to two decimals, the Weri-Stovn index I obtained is -7.49 nm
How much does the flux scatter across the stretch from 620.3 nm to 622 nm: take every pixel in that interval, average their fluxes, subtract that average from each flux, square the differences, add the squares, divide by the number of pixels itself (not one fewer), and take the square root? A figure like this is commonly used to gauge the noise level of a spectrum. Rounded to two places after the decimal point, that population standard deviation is 0.31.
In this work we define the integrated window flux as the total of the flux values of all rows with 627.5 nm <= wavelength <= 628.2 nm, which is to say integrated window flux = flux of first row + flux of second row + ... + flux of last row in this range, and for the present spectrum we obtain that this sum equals 14.8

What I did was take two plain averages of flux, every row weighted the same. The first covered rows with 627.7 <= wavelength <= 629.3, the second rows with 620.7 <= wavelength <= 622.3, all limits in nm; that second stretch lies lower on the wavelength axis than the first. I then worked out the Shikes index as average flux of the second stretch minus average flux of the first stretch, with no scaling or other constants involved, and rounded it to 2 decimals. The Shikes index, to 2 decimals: 0.13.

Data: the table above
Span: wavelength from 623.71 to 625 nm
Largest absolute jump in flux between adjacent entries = 0.57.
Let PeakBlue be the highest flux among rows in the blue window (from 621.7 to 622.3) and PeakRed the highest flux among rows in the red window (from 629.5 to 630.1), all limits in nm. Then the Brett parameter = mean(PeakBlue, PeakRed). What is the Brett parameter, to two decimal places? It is 3.30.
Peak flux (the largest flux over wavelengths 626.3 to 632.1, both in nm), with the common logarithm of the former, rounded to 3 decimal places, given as 0.562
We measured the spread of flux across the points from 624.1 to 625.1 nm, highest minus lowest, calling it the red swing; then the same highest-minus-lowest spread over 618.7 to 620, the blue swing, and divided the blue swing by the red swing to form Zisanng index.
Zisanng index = 1.0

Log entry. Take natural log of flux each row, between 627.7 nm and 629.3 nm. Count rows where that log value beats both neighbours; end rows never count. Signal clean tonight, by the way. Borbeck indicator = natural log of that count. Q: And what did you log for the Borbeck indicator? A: 1.4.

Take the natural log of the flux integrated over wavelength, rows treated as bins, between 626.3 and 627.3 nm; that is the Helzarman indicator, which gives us 1.1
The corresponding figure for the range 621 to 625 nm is 2.5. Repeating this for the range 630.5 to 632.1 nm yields 1.4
